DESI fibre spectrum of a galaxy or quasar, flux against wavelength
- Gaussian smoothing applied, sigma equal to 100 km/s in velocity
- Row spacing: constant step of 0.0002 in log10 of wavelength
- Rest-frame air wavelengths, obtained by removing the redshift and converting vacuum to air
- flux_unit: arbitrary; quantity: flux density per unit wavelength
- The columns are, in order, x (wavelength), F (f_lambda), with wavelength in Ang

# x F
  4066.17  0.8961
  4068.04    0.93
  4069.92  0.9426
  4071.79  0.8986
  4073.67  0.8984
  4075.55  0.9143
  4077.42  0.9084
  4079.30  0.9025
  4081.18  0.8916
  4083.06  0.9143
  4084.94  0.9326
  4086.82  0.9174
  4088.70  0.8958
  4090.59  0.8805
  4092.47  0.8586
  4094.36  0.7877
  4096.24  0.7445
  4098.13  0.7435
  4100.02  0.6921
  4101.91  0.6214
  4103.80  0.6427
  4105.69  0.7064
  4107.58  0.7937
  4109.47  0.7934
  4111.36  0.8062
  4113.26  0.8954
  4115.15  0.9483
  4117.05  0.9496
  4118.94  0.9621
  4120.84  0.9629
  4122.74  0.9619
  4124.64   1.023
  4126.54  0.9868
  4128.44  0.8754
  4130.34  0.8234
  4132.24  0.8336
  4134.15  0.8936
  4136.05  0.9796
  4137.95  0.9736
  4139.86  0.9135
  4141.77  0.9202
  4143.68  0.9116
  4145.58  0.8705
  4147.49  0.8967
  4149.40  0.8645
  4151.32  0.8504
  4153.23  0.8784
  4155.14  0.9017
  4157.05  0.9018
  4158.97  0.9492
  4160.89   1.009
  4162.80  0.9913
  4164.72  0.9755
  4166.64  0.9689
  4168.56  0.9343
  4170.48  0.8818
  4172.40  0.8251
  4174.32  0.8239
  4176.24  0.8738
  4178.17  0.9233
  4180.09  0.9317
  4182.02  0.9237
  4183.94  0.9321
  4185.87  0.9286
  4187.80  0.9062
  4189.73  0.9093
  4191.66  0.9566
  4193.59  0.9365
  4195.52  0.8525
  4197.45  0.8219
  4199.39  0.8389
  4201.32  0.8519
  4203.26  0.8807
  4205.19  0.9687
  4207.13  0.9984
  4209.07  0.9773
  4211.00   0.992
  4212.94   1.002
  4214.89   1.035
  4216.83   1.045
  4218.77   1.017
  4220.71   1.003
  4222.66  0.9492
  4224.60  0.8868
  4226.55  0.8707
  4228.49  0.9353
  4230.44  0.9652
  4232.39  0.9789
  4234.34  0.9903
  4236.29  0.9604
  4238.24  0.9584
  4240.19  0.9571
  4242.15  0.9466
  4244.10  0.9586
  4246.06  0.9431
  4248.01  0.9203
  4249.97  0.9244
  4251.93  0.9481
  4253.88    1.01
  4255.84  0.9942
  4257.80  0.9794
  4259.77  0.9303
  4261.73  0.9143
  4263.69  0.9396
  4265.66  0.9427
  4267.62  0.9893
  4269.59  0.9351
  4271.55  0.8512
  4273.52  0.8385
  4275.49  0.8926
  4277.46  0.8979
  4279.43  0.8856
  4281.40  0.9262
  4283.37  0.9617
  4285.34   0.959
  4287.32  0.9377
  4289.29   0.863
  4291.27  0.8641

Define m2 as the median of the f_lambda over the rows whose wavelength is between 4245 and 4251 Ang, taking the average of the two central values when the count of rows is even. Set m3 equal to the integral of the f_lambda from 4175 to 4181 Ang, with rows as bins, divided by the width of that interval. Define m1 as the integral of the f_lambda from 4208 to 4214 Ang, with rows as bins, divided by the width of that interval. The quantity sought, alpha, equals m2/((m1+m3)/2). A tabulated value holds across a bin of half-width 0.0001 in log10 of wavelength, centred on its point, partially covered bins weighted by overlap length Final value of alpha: 0.97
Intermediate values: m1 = 0.99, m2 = 0.92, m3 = 0.91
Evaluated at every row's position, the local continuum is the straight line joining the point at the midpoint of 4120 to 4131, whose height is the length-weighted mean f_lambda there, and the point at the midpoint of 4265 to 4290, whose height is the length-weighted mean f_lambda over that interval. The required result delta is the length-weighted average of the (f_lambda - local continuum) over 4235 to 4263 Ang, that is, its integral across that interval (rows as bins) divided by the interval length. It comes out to 0.034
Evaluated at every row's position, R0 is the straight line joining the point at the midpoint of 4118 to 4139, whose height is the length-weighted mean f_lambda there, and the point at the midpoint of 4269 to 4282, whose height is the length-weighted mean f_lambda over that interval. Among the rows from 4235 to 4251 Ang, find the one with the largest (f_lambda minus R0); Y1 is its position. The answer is 4244.10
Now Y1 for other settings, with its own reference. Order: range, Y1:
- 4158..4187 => 4160.89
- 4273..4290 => 4283.37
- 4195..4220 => 4216.83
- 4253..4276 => 4253.88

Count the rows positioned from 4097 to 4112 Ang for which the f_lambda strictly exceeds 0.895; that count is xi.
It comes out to 0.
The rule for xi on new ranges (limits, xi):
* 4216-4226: 4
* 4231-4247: 8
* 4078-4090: 5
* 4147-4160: 4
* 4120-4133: 4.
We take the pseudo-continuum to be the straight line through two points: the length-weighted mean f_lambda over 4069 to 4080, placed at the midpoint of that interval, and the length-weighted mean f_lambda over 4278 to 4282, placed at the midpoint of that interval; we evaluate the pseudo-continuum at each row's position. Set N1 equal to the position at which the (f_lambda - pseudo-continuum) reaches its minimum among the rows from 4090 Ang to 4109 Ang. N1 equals 4101.91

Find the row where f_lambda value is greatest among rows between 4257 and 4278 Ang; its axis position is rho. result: 4267.62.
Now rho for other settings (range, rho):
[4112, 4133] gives 4124.64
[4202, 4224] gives 4216.83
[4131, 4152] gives 4136.05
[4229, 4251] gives 4234.34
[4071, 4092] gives 4084.94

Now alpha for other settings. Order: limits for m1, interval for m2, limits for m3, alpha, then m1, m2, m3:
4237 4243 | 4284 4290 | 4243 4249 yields 0.99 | 0.95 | 0.94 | 0.94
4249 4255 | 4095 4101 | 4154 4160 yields 0.79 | 0.96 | 0.74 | 0.92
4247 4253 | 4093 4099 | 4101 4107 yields 0.93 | 0.93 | 0.74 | 0.67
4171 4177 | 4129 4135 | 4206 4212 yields 0.91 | 0.84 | 0.83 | 0.99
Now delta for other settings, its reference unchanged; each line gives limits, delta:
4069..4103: -0.097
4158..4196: -0.010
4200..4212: 0.015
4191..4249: 0.022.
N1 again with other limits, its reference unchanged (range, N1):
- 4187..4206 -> 4197.45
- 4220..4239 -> 4226.55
